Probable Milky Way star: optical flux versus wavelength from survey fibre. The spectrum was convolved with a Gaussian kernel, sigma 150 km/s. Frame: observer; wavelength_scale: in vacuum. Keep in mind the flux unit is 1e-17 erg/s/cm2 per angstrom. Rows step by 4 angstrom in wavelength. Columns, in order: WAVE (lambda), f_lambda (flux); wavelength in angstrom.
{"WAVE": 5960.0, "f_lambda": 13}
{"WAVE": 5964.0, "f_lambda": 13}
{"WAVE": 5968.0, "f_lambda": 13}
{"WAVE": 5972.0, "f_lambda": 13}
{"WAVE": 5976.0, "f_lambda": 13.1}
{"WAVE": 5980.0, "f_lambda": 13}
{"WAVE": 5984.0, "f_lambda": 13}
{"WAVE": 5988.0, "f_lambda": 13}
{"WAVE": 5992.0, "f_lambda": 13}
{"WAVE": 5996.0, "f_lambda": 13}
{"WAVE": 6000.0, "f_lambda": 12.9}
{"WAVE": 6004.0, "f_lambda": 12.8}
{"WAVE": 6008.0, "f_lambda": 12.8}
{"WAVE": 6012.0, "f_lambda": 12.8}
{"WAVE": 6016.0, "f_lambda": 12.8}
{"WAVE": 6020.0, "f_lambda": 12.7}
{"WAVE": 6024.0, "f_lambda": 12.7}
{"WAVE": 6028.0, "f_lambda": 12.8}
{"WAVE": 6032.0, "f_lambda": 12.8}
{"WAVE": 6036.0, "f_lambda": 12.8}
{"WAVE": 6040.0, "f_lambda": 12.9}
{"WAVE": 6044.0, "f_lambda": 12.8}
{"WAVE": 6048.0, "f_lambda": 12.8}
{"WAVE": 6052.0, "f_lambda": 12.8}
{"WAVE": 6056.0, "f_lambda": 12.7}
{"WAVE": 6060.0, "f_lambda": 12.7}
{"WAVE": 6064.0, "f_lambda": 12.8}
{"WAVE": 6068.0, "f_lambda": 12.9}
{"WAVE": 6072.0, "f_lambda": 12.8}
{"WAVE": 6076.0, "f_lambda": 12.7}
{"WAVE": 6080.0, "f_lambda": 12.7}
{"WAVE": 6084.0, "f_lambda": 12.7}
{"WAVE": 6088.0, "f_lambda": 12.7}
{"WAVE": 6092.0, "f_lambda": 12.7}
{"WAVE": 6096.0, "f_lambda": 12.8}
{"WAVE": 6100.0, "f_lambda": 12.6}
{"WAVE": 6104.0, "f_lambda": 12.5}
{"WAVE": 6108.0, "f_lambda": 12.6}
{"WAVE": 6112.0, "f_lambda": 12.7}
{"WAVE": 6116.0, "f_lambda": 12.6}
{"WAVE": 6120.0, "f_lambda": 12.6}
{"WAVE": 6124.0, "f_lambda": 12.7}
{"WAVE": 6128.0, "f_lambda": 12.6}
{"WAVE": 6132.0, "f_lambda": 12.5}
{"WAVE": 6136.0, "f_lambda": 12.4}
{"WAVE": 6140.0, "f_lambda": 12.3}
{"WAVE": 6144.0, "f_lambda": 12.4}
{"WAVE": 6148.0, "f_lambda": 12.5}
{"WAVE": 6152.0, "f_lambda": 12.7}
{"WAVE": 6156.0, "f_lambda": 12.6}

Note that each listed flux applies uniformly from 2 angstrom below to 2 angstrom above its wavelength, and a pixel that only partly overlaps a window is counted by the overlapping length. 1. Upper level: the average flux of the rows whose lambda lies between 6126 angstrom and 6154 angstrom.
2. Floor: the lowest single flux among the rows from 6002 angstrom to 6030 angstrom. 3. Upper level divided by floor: 0.98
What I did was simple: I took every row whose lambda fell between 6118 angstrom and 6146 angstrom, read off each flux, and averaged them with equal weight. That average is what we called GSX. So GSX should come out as 12.5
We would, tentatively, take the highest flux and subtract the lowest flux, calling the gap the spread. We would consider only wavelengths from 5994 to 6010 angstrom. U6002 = 0.20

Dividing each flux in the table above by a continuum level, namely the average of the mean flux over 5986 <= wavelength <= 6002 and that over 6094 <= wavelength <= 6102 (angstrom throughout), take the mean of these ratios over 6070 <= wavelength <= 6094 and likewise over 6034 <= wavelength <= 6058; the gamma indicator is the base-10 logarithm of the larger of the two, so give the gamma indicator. -0.0013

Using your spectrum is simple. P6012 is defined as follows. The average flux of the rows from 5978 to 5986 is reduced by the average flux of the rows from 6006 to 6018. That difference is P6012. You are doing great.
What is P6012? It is 0.200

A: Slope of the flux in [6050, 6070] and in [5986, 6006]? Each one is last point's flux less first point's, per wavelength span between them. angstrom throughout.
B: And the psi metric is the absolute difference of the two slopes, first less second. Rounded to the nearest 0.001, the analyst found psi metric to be 0.019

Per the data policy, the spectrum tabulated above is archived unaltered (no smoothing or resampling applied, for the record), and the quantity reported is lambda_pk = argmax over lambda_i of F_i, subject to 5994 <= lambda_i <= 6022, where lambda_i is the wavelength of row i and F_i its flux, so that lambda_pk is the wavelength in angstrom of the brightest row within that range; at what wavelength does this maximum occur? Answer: 5996.0 angstrom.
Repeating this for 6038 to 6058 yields 6040.0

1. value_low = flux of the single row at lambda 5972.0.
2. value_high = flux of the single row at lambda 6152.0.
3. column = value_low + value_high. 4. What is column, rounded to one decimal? 25.7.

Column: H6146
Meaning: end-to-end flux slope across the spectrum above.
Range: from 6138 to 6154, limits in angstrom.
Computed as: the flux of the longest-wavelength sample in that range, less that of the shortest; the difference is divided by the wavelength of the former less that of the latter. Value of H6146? 0.033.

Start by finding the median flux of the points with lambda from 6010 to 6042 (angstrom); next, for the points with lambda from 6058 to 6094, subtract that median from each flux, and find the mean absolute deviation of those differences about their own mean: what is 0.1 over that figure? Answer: 1.7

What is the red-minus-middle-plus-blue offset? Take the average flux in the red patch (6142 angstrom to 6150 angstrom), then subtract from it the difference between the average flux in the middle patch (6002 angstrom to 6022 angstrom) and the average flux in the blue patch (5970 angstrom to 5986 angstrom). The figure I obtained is 12.7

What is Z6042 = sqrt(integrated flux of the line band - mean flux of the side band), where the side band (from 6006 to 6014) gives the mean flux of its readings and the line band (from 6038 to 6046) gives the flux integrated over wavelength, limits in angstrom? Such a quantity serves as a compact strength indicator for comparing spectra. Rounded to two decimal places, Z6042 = 9.49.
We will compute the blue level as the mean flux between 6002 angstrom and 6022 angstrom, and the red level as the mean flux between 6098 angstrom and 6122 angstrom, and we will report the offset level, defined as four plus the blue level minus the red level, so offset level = 4.18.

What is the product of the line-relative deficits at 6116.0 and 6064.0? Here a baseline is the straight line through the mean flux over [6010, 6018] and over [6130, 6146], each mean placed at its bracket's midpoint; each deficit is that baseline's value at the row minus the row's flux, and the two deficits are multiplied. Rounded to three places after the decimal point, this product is 0.021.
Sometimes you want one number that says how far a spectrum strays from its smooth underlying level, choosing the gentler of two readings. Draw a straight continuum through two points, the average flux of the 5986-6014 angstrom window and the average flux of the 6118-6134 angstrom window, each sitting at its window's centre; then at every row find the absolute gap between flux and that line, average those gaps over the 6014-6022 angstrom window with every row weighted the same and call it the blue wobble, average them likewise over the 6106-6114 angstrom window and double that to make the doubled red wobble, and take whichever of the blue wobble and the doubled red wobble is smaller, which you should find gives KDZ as 0.11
